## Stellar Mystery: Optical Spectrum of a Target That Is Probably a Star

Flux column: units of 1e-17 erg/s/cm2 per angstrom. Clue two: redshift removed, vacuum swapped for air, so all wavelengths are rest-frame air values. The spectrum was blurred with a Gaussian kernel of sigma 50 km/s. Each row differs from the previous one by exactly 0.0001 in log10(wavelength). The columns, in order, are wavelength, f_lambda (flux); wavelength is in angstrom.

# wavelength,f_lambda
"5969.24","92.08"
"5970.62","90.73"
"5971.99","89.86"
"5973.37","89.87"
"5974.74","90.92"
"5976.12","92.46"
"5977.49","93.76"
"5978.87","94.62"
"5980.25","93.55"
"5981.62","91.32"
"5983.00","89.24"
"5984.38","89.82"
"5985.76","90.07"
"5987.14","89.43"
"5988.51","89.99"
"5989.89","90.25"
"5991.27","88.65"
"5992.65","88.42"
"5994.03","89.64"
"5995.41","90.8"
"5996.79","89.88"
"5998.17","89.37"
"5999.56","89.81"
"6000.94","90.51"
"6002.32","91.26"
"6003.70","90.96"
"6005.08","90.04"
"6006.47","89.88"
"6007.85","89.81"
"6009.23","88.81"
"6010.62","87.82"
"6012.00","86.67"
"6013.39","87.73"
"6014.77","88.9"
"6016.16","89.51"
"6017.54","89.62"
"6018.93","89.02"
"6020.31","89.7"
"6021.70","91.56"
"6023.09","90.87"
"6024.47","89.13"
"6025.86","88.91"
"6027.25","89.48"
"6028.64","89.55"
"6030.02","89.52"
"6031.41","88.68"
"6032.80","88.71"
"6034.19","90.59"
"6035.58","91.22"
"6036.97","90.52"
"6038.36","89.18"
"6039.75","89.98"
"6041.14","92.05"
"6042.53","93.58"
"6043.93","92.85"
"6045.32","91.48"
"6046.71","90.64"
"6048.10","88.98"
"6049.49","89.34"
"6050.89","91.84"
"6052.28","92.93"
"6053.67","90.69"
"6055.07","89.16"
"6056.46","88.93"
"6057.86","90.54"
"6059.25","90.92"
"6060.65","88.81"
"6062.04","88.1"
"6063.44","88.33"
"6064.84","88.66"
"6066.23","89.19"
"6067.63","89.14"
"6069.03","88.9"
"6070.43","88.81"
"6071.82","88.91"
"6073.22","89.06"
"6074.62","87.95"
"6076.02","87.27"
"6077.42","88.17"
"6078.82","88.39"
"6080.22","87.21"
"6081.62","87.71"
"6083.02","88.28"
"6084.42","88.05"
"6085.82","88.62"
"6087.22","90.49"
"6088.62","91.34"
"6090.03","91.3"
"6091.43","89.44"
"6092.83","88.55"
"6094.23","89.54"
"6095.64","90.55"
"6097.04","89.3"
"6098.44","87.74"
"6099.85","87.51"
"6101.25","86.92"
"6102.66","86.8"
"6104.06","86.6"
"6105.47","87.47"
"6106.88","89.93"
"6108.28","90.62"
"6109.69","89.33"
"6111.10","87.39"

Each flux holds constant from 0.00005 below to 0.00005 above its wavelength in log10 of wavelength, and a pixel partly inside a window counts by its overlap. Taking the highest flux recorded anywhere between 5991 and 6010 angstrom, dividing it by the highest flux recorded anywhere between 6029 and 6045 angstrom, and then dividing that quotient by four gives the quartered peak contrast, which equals 0.244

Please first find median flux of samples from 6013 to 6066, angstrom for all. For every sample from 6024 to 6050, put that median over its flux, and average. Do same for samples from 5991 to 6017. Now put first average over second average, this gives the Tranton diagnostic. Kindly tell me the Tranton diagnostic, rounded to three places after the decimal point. 0.991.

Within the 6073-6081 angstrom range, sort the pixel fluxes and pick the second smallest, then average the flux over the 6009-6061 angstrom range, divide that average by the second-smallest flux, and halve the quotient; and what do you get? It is 0.515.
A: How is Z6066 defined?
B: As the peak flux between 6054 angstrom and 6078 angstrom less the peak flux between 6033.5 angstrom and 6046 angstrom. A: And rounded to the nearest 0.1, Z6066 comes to -2.7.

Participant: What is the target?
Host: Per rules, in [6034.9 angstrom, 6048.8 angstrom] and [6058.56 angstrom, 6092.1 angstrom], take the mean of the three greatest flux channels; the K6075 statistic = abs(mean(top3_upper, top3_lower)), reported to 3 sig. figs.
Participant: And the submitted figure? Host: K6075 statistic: 92.0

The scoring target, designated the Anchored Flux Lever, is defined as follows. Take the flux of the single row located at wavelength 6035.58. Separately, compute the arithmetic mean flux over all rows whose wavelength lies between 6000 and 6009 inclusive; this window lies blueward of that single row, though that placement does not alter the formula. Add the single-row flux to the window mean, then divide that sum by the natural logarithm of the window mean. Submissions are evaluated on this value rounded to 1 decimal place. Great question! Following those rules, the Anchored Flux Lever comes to 40.3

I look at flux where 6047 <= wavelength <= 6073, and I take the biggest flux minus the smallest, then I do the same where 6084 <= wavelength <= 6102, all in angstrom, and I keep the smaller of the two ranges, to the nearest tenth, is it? 4.4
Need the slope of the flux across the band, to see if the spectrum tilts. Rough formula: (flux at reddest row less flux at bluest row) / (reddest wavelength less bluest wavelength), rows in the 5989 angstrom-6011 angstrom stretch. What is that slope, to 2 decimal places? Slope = -0.12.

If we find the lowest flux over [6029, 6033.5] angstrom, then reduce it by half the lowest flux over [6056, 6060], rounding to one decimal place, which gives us 44.2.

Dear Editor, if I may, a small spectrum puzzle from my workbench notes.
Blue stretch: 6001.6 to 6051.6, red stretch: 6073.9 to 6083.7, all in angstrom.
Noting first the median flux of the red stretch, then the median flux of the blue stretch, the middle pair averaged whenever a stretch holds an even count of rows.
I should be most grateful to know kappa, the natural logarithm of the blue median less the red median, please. 0.54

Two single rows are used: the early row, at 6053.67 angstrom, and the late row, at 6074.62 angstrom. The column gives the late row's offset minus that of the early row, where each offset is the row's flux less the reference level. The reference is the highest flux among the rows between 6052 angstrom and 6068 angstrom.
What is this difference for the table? -2.7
